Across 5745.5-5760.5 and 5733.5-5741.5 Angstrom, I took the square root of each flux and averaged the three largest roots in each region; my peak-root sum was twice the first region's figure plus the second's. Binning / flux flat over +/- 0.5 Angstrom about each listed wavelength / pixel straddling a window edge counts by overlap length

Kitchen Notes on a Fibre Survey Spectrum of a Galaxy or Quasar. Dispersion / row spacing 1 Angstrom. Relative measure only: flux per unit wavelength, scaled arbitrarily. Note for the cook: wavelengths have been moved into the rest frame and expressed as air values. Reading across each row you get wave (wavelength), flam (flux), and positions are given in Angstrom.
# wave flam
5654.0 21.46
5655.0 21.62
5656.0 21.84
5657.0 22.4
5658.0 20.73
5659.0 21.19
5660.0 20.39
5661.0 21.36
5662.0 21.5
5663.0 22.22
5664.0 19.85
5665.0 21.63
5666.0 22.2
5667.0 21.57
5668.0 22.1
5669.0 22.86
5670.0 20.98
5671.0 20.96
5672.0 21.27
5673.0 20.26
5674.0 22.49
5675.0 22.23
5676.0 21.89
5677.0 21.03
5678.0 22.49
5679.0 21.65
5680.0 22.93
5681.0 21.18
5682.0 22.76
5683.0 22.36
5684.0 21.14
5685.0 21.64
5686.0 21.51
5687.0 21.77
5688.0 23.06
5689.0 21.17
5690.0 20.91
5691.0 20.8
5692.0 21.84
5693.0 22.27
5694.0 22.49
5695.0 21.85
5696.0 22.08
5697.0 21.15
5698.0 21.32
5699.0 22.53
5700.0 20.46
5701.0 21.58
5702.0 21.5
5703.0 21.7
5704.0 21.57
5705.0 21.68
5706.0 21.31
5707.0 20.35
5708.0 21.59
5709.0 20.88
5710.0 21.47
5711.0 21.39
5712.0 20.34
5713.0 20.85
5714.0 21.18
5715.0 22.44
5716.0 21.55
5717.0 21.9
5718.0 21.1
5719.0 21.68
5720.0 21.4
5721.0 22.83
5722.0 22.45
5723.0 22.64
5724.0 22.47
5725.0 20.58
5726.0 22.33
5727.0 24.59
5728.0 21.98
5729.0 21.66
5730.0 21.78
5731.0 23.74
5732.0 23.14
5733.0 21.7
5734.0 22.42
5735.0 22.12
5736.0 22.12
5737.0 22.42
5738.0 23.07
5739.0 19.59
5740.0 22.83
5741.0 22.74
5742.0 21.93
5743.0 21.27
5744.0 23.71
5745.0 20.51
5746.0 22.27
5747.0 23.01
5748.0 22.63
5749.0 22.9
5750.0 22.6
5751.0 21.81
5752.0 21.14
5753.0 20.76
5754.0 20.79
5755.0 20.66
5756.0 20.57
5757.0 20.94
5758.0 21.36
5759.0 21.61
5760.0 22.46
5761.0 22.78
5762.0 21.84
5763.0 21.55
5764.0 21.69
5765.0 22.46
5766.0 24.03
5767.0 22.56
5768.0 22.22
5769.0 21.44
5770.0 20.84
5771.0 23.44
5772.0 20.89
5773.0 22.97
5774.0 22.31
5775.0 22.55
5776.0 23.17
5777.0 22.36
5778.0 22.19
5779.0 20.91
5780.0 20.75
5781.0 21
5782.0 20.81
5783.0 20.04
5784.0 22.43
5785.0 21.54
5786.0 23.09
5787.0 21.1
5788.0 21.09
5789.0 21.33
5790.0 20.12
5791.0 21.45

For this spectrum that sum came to 14.3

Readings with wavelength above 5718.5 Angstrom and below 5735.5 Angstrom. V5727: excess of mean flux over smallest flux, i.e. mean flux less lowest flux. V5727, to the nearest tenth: 1.7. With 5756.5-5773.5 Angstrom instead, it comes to 1.2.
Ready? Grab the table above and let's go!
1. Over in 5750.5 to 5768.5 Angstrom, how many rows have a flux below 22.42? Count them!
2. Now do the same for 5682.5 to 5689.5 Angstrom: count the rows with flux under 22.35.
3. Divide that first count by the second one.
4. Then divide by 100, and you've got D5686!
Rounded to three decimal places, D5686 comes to 0.026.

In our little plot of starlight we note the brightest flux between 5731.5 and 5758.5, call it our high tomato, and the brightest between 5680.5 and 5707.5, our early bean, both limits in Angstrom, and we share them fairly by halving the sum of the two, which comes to 23.4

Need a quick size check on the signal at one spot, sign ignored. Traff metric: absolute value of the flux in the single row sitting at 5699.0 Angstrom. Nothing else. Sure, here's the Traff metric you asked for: 22.5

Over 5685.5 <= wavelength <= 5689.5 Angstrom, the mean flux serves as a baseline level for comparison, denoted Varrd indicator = 21.88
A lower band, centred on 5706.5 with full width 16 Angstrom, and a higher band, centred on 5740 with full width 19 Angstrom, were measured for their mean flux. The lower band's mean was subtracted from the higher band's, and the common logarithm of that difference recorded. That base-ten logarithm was 0.0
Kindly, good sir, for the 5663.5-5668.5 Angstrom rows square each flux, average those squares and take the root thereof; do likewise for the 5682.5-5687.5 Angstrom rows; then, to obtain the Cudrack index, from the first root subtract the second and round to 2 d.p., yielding -0.20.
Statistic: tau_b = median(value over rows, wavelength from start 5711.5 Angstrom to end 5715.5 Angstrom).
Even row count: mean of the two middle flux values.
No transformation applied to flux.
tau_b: 21.0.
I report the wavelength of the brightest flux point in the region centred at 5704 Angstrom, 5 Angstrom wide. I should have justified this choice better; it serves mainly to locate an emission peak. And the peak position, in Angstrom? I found 5703.0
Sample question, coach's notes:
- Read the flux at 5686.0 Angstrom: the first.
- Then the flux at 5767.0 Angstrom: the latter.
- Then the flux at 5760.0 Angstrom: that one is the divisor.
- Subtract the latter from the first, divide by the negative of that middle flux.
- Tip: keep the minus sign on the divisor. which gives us 0.05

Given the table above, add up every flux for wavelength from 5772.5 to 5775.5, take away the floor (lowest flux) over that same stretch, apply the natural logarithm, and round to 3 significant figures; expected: 3.82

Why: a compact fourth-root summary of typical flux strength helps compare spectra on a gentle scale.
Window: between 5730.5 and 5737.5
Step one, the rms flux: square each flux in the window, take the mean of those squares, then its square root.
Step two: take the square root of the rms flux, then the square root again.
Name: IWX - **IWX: 2.18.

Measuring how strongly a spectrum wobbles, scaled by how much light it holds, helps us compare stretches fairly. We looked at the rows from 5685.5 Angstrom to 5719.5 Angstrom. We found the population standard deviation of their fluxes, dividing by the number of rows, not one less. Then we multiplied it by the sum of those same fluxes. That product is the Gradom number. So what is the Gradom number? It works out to 450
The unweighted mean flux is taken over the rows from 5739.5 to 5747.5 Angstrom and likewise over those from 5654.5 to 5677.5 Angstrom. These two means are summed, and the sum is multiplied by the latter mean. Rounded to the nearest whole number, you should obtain 942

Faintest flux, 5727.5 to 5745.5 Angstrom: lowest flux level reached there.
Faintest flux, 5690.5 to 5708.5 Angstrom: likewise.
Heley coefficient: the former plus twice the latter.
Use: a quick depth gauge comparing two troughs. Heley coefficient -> 60.3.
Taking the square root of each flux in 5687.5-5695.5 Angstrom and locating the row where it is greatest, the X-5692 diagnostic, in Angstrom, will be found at 5688.0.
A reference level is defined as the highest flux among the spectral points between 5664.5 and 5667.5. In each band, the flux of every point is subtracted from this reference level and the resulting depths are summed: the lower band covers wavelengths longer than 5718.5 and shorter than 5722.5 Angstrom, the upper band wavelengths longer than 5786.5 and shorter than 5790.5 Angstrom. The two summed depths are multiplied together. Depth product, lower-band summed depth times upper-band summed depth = 2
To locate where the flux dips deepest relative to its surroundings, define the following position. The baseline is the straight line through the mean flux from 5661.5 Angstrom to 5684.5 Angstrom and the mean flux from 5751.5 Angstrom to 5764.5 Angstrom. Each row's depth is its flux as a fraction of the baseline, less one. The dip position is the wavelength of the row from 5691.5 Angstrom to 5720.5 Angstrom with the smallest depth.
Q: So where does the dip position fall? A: 5707.0 Angstrom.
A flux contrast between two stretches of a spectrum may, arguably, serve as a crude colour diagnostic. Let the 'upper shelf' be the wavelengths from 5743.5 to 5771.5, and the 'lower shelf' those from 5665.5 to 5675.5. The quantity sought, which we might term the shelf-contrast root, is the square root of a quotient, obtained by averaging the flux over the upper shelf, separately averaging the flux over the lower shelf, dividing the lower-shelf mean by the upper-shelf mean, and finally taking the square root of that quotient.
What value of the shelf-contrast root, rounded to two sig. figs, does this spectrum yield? 0.99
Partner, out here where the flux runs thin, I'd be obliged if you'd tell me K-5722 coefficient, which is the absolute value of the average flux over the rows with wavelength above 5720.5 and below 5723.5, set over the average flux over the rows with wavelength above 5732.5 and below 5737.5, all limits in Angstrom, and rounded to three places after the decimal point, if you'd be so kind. 1.022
